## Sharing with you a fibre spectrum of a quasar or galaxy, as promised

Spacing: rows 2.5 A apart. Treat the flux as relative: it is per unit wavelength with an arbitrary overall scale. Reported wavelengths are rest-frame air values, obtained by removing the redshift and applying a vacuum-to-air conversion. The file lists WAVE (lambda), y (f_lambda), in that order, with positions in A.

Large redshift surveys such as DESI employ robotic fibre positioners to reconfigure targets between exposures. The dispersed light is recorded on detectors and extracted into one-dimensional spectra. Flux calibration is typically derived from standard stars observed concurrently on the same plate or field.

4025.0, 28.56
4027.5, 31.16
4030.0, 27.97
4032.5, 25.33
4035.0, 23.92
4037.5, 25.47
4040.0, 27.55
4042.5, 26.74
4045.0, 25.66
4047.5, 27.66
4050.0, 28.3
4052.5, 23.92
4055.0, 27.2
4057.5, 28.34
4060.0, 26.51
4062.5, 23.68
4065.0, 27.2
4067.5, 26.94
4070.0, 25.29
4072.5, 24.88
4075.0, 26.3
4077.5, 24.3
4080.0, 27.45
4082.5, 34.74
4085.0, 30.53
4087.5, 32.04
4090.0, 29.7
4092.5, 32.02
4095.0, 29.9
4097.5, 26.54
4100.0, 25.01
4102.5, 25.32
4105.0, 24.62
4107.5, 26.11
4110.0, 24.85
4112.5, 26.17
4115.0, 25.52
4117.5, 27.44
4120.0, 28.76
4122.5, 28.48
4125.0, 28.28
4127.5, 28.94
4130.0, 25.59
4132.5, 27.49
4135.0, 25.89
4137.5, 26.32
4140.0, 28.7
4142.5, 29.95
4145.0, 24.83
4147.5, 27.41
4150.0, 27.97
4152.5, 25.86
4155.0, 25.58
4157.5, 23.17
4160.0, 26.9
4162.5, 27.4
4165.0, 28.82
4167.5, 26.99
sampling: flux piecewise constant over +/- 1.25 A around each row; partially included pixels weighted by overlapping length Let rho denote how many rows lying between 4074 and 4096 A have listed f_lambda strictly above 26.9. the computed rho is 7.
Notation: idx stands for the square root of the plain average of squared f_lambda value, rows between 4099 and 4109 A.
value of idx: 25.3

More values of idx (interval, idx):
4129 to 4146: 27.0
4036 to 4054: 26.5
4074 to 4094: 29.8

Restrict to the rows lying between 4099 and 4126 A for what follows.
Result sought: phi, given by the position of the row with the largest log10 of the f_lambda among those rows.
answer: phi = 4120.0 A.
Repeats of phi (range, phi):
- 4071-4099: 4082.5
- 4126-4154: 4142.5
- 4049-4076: 4057.5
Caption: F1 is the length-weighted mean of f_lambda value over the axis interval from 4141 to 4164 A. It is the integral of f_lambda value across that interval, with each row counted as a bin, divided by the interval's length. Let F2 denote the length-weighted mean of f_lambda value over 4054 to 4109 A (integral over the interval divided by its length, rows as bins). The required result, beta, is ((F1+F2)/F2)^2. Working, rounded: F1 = 26.6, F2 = 27.5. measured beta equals 3.9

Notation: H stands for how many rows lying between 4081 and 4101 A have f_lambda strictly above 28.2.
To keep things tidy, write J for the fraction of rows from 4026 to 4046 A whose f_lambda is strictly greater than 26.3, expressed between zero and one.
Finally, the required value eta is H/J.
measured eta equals 12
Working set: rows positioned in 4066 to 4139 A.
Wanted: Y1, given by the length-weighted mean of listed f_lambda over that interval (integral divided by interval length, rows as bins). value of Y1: 27.4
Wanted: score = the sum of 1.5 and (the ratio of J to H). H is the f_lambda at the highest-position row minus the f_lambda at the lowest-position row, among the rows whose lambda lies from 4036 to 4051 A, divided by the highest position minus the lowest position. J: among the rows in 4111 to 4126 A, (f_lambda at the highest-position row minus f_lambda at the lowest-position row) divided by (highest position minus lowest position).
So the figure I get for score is 2.2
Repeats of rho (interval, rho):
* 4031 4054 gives 3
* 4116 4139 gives 6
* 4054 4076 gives 4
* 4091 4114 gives 2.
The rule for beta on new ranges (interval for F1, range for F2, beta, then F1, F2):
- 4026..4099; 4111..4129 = 4.0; 27.5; 27.6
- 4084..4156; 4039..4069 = 4.1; 27.4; 26.6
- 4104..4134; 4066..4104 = 3.8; 26.9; 28.0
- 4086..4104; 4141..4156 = 4.2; 28.6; 27.0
